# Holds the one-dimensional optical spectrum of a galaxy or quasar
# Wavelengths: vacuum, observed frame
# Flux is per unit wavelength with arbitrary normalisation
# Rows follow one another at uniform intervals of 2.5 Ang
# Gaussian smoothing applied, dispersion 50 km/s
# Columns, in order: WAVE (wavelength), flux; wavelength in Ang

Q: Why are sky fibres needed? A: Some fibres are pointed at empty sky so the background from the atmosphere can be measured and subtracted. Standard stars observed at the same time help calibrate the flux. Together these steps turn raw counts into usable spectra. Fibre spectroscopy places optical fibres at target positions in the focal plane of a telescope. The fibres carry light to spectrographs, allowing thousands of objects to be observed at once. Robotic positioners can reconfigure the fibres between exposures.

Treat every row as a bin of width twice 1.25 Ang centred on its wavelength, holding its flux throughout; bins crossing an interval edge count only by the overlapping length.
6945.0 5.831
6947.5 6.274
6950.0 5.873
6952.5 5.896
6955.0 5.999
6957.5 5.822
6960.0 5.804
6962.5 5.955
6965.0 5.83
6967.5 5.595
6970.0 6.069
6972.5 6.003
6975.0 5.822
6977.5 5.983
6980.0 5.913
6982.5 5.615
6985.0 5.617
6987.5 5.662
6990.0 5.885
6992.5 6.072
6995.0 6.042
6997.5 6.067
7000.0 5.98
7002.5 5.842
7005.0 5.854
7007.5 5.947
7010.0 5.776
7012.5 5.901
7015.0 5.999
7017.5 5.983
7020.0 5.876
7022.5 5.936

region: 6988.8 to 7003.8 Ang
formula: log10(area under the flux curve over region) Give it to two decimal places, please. 1.95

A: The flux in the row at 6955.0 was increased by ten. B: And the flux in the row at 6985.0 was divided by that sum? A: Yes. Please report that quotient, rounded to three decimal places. 0.351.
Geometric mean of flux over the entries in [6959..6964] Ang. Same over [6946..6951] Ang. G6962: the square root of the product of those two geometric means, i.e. 5.97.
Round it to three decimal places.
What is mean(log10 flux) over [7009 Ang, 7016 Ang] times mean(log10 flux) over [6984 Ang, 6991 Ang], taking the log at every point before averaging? 0.583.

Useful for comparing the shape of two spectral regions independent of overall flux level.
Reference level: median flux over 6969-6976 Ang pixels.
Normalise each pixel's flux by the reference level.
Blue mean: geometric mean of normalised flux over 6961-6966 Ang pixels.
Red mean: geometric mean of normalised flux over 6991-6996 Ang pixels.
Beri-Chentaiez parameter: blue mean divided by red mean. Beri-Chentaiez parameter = 0.97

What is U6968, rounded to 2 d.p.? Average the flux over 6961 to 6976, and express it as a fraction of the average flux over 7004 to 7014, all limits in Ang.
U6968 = 1.00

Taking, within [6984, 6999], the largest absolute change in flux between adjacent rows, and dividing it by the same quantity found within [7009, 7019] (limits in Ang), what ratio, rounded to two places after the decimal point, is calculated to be 1.78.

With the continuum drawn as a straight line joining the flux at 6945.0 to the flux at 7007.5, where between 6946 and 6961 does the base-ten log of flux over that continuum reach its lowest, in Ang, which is 6960.0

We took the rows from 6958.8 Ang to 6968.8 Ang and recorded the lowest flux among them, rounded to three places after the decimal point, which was 5.595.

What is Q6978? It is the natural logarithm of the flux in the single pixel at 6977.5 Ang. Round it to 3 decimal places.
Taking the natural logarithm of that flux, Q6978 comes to 1.789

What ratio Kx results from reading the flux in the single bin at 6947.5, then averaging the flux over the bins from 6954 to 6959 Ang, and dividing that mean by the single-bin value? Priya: 0.94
